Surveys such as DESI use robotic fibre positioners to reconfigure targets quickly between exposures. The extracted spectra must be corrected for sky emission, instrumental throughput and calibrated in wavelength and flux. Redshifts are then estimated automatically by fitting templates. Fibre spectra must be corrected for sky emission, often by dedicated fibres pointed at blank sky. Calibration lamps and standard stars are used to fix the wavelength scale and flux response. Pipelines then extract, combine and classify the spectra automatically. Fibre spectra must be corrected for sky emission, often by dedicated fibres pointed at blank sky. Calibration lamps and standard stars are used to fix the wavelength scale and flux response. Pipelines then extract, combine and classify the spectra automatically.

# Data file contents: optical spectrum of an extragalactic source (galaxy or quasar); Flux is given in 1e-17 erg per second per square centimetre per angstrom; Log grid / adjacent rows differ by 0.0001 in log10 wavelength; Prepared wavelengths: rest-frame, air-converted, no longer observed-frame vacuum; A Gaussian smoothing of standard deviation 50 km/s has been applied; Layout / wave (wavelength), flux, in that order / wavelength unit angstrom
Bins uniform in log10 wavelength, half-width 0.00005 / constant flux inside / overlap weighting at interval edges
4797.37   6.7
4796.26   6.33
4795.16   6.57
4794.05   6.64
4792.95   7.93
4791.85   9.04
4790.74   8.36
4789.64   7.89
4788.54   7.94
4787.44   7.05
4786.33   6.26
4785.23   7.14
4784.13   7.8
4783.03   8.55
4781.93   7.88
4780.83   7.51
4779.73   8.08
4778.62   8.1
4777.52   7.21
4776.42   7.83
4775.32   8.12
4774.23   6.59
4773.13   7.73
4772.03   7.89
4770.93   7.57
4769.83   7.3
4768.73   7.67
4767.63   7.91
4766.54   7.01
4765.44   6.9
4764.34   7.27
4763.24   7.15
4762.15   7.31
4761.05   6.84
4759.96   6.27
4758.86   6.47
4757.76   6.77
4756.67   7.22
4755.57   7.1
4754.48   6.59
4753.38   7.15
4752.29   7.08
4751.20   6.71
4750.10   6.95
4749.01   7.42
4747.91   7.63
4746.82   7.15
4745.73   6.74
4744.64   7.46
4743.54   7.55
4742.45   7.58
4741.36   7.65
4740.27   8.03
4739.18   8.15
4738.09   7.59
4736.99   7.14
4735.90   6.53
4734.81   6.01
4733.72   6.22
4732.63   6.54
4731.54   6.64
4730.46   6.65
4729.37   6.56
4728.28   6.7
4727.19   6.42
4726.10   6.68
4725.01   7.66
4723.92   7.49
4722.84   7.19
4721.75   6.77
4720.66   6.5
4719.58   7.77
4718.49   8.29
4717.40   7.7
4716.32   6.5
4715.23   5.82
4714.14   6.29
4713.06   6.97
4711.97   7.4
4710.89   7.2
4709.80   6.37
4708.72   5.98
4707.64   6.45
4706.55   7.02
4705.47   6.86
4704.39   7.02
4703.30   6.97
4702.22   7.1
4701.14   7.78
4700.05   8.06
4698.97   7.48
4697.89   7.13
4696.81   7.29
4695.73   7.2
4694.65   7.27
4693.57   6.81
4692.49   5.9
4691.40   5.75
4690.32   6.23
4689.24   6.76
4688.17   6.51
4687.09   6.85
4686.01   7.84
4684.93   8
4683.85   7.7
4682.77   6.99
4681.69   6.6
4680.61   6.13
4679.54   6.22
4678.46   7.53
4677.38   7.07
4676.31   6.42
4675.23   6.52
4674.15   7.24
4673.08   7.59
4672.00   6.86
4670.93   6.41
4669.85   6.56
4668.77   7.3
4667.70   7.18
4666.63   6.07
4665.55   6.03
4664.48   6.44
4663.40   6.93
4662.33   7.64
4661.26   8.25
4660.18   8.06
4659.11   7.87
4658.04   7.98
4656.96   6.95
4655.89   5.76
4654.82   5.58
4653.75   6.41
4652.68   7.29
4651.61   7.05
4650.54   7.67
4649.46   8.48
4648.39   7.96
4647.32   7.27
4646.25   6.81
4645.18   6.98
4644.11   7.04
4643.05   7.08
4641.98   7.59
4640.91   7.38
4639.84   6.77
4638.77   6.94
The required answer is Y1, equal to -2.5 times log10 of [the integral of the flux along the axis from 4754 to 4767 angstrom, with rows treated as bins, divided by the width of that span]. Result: -2.098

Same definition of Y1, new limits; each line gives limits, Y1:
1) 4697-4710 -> -2.120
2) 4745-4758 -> -2.122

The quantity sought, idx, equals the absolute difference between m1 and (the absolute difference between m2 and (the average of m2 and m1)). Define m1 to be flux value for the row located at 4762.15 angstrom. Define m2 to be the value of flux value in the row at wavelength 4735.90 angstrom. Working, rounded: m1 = 7.31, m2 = 6.53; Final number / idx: 6.9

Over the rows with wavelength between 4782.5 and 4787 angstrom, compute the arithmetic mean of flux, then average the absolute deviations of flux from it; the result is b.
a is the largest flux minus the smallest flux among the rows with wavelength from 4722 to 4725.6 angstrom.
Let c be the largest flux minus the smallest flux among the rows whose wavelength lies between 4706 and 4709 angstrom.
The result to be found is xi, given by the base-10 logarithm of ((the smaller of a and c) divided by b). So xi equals -0.20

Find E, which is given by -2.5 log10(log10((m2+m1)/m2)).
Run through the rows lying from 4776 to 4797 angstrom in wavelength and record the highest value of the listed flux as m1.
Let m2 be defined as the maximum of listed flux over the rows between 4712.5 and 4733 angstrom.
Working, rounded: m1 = 9.04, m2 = 8.29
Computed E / 1.24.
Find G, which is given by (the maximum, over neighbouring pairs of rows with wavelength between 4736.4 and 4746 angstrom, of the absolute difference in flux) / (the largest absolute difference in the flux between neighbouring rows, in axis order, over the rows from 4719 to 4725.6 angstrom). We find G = 0.57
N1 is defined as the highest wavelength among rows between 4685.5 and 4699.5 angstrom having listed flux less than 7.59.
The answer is 4698.97 angstrom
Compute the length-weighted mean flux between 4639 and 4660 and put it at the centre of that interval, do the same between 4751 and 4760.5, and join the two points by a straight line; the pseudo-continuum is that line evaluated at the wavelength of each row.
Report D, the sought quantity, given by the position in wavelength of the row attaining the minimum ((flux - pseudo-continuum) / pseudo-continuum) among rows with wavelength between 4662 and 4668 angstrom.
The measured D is 4665.55 angstrom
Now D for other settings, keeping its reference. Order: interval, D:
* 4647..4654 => 4653.75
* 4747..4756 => 4754.48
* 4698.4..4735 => 4715.23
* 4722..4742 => 4734.81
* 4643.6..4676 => 4654.82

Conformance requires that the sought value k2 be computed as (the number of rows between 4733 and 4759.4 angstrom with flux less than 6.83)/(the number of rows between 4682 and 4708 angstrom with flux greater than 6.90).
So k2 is 0.5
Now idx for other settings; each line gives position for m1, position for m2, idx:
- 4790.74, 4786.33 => 7.3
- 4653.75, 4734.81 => 6.2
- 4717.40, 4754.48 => 7.1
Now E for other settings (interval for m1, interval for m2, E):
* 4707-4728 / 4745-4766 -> 1.24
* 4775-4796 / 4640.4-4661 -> 1.25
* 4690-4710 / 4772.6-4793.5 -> 1.39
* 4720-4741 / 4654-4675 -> 1.31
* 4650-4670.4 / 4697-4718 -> 1.29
